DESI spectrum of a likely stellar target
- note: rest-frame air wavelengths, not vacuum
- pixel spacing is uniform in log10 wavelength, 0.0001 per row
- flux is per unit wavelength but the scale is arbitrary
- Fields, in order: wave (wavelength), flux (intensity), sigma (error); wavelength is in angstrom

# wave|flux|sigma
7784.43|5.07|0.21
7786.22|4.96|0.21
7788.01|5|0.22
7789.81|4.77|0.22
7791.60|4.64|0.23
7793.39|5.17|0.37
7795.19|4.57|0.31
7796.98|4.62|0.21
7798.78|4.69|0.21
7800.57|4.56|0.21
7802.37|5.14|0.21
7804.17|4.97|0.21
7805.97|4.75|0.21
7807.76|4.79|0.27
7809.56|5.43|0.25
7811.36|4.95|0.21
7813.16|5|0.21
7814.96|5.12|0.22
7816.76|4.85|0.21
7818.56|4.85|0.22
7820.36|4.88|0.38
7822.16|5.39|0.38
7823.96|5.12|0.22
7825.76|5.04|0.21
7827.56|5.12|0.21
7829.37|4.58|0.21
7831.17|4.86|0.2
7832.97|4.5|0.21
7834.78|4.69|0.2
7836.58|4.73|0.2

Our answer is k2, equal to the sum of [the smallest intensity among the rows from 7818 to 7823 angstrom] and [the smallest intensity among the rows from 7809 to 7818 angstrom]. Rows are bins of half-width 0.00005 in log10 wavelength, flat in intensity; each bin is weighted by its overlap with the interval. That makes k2 9.70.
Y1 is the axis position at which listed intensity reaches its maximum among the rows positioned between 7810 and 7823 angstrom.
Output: 7822.16 angstrom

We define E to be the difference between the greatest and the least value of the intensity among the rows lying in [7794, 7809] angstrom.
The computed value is 0.58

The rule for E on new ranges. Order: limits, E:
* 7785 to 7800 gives 0.60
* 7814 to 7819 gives 0.27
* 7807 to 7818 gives 0.64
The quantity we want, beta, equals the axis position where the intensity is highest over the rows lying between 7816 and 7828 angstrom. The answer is 7822.16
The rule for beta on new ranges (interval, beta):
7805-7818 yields 7809.56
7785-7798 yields 7793.39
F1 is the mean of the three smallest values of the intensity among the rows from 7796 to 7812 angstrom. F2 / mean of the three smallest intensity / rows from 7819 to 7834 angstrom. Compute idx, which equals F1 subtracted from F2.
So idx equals 0.02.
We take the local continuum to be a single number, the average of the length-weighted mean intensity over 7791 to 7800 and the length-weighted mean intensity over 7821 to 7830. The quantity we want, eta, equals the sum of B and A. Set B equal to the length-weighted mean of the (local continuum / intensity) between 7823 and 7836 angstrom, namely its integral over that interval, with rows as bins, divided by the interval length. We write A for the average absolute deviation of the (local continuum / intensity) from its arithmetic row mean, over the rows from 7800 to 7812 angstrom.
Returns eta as 1.06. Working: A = 0.042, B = 1.01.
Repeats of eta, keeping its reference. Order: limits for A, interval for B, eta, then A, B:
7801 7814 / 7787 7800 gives 1.06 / 0.031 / 1.03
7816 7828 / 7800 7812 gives 1.02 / 0.029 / 0.99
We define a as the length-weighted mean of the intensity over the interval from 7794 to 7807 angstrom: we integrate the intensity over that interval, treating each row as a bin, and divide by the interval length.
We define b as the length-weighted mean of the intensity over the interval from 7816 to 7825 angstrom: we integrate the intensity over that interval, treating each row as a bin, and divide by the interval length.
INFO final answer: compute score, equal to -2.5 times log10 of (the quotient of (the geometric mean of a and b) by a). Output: -0.03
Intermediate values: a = 4.77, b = 5.02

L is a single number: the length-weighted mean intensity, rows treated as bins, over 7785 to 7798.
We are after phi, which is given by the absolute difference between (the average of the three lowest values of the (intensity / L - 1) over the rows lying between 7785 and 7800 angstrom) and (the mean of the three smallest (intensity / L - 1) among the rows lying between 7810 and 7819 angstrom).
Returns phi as 0.057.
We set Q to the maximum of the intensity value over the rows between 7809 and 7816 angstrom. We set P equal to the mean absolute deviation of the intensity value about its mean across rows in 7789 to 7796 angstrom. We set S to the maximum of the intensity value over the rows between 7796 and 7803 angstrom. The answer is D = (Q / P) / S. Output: 5.5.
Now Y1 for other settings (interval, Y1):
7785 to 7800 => 7793.39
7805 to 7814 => 7809.56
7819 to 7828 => 7822.16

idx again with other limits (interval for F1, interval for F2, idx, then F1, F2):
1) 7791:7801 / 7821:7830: 0.33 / 4.58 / 4.91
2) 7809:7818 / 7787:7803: -0.35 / 4.93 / 4.58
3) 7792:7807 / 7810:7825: 0.28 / 4.58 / 4.86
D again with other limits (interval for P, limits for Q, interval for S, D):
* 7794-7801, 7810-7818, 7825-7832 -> 22.2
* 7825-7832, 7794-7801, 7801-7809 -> 5.1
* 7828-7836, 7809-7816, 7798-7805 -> 9.0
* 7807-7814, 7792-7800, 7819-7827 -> 5.0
